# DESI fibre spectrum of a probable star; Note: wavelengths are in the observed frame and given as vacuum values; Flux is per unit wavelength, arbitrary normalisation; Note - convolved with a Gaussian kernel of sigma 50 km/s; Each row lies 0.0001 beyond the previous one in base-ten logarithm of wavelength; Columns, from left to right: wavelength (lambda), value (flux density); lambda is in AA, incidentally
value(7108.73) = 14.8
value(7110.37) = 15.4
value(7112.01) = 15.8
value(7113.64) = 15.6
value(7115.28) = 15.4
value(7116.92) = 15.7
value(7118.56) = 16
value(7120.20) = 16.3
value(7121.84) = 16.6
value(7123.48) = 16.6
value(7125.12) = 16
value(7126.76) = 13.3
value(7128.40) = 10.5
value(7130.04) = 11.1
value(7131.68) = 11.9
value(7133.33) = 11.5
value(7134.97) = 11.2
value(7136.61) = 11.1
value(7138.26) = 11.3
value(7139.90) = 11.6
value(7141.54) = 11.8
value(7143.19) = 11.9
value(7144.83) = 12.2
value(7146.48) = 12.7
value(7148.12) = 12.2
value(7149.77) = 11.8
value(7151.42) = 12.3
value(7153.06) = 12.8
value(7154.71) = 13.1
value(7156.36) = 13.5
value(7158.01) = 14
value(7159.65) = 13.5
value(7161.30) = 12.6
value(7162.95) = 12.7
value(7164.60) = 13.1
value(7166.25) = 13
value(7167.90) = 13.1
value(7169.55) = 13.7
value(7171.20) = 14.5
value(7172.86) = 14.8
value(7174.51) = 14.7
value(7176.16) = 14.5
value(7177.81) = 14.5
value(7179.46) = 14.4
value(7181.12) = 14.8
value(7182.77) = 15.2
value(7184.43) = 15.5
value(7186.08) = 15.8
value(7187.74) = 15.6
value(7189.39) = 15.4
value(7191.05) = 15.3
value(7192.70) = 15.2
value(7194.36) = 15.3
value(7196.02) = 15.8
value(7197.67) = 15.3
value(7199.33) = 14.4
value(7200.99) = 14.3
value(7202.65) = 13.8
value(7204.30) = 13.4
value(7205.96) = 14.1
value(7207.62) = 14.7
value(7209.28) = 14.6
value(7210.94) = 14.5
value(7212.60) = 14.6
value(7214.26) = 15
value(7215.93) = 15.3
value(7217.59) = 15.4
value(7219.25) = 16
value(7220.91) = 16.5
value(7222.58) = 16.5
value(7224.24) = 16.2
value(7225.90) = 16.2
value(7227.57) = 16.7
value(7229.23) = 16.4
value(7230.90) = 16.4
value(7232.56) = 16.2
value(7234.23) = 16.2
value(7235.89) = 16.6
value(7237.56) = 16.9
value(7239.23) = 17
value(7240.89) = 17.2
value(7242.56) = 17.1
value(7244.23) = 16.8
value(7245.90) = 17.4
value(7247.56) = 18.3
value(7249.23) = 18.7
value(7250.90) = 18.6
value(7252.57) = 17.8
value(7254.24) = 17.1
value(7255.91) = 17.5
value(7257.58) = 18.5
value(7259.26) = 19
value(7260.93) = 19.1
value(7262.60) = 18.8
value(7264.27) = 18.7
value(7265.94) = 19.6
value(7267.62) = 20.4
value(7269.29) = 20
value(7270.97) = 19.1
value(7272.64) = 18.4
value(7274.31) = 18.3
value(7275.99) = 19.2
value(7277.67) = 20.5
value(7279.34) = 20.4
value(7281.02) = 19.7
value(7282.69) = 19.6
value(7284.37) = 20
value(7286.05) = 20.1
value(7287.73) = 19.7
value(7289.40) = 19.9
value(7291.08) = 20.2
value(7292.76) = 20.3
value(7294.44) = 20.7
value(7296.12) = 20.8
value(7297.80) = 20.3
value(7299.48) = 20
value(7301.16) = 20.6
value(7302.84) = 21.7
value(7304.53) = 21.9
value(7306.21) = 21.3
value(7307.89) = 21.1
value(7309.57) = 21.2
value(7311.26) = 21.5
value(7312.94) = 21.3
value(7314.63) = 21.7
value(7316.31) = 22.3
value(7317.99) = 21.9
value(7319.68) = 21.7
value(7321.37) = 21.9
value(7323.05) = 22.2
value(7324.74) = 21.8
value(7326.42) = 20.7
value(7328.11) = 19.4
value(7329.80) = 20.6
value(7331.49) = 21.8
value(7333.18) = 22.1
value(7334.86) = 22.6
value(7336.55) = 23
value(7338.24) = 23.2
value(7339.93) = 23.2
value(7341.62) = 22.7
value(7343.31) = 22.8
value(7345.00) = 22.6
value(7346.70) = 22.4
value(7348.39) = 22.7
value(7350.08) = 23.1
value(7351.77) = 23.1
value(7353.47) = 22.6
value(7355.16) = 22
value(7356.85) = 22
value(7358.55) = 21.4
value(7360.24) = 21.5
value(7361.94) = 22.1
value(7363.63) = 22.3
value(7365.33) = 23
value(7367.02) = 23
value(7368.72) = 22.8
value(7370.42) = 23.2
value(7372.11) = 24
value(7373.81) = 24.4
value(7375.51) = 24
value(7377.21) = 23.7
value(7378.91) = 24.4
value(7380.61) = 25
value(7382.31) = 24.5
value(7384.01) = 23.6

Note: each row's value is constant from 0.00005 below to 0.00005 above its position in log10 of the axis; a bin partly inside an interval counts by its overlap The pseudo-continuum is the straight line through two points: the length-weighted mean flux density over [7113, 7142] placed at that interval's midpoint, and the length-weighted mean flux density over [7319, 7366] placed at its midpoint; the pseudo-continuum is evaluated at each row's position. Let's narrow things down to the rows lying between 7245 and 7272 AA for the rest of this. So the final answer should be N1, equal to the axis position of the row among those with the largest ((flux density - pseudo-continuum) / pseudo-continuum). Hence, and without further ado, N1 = 7267.62 AA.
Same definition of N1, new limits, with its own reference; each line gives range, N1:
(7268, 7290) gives 7277.67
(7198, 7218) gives 7217.59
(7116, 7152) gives 7121.84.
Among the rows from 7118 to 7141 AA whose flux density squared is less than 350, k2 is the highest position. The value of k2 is 7139.90 AA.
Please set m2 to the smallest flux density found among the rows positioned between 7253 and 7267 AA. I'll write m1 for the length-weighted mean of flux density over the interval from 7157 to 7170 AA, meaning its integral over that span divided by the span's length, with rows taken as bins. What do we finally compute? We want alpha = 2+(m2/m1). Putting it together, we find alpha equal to 3.3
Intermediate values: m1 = 13.2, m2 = 17.1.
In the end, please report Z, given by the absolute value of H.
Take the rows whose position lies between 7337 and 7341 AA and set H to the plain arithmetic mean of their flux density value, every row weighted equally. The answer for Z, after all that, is 23.2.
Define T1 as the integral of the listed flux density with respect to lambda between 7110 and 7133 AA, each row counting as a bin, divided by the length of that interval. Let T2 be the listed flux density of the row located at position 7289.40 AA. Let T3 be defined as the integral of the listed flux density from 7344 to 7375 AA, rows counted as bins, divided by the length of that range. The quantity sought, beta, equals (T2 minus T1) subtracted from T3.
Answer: 17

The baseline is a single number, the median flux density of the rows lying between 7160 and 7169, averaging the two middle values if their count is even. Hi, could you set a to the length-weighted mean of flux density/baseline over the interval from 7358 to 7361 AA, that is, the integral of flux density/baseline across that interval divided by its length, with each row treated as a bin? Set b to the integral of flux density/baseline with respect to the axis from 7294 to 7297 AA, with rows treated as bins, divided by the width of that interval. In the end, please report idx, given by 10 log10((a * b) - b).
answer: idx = 0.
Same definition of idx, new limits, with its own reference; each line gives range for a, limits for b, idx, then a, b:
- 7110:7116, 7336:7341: -5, 1.20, 1.78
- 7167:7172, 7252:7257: -11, 1.06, 1.35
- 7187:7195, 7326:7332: -5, 1.18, 1.58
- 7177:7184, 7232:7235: -8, 1.14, 1.24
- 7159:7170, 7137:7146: -23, 1.01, 0.90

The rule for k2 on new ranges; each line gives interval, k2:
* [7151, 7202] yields 7200.99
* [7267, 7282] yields 7274.31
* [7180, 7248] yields 7247.56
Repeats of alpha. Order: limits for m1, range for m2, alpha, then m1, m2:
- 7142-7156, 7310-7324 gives 3.7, 12.4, 21.3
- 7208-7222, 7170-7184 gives 2.9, 15.2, 14.4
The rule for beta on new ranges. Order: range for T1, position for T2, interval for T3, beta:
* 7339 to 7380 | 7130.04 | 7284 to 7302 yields 32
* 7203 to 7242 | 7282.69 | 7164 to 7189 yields 11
